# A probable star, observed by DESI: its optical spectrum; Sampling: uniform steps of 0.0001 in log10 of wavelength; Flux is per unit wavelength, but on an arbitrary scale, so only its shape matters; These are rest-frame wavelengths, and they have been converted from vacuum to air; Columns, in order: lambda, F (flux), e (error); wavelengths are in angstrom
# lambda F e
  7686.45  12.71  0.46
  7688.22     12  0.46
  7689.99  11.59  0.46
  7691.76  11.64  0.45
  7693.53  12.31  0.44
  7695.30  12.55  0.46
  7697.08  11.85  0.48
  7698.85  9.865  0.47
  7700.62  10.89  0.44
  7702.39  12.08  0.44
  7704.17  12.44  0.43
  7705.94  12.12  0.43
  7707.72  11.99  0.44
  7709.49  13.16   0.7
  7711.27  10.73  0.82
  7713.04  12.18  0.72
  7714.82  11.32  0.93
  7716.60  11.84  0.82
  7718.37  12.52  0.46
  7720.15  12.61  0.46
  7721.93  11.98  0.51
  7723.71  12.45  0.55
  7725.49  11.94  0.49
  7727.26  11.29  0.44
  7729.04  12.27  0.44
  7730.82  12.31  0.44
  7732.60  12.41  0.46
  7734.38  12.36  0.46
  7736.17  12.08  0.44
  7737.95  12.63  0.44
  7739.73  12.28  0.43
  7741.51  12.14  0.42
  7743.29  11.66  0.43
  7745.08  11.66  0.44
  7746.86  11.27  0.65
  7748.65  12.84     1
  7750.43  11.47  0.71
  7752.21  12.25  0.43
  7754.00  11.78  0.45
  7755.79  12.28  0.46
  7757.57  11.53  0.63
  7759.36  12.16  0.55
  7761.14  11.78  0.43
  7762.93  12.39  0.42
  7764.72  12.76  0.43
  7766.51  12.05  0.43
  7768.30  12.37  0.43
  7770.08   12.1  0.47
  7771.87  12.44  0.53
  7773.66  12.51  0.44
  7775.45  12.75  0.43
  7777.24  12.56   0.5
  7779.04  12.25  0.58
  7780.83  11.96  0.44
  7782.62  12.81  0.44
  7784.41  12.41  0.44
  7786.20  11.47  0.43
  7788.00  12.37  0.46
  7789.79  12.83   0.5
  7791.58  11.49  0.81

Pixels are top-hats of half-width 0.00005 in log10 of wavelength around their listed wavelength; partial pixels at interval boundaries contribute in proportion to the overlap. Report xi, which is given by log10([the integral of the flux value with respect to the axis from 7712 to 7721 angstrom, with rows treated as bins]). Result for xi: 2.04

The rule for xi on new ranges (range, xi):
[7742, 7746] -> 1.67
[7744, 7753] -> 2.03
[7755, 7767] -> 2.16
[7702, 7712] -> 2.08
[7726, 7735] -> 2.04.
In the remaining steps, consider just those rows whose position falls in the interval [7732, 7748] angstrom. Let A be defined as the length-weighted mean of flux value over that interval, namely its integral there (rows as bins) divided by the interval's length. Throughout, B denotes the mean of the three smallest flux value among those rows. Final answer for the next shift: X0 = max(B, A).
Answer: 12.1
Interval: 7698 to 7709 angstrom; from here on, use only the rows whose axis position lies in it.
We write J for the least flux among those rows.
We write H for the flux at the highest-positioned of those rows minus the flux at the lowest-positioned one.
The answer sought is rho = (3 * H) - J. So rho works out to -3.5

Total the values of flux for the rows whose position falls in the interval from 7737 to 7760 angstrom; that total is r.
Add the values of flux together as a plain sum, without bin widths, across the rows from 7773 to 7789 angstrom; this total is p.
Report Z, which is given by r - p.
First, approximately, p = 111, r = 156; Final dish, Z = 45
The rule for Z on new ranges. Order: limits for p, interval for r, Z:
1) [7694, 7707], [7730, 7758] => 111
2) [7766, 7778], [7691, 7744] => 273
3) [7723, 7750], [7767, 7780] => -95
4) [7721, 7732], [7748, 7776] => 123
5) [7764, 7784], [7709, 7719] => -65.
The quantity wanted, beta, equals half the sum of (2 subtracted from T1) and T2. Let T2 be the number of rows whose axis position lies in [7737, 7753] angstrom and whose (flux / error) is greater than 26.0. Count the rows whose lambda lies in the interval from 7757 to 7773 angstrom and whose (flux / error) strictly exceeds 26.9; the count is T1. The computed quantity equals 4.5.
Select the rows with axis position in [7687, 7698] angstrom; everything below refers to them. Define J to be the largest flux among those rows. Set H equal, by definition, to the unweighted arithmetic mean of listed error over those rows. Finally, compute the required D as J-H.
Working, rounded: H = 0.46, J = 12.55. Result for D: 12.1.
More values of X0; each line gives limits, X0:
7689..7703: 11.6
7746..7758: 11.9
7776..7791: 12.3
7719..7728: 12.1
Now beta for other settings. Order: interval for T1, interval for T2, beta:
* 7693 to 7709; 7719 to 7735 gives 4.5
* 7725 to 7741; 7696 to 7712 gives 4.0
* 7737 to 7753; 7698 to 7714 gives 3.5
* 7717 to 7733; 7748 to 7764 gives 4.0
